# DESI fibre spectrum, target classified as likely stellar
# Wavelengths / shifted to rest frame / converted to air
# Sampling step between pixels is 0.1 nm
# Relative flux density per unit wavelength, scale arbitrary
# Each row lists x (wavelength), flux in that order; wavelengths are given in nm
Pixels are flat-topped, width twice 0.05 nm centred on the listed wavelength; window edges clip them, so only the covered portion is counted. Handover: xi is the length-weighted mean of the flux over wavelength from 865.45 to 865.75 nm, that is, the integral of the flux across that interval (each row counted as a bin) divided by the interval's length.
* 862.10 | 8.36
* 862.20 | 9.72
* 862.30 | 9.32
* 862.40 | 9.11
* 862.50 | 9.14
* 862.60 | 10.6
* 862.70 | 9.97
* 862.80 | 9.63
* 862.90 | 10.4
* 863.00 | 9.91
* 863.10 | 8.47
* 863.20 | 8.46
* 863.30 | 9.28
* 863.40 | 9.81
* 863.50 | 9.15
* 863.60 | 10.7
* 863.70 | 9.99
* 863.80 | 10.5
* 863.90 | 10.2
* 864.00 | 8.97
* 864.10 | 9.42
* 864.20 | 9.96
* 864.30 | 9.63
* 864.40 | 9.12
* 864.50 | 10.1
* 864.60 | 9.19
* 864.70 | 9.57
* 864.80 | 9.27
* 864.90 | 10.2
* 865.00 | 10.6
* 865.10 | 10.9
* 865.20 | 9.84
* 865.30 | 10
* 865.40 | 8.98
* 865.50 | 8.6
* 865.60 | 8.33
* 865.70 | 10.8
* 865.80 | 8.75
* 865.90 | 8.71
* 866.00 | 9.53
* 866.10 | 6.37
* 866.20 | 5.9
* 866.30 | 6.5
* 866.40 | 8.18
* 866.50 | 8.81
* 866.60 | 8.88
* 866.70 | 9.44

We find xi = 9.2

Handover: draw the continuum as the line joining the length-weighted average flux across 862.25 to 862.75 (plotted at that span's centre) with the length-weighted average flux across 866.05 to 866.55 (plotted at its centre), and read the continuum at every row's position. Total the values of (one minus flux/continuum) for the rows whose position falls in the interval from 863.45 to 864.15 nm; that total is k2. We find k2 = -0.8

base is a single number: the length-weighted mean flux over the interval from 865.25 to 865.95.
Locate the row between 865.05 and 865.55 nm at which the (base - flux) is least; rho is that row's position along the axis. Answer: 865.10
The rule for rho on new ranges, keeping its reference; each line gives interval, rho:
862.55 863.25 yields 862.60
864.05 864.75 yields 864.50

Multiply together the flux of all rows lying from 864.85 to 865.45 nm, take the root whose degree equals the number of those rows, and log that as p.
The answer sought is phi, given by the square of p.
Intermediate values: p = 10.1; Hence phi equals 101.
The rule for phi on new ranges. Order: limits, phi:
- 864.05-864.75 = 91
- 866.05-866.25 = 38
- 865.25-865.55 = 84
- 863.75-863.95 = 107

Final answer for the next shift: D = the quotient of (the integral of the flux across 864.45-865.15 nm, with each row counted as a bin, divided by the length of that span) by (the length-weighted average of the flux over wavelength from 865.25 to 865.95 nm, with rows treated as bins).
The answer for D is 1.09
